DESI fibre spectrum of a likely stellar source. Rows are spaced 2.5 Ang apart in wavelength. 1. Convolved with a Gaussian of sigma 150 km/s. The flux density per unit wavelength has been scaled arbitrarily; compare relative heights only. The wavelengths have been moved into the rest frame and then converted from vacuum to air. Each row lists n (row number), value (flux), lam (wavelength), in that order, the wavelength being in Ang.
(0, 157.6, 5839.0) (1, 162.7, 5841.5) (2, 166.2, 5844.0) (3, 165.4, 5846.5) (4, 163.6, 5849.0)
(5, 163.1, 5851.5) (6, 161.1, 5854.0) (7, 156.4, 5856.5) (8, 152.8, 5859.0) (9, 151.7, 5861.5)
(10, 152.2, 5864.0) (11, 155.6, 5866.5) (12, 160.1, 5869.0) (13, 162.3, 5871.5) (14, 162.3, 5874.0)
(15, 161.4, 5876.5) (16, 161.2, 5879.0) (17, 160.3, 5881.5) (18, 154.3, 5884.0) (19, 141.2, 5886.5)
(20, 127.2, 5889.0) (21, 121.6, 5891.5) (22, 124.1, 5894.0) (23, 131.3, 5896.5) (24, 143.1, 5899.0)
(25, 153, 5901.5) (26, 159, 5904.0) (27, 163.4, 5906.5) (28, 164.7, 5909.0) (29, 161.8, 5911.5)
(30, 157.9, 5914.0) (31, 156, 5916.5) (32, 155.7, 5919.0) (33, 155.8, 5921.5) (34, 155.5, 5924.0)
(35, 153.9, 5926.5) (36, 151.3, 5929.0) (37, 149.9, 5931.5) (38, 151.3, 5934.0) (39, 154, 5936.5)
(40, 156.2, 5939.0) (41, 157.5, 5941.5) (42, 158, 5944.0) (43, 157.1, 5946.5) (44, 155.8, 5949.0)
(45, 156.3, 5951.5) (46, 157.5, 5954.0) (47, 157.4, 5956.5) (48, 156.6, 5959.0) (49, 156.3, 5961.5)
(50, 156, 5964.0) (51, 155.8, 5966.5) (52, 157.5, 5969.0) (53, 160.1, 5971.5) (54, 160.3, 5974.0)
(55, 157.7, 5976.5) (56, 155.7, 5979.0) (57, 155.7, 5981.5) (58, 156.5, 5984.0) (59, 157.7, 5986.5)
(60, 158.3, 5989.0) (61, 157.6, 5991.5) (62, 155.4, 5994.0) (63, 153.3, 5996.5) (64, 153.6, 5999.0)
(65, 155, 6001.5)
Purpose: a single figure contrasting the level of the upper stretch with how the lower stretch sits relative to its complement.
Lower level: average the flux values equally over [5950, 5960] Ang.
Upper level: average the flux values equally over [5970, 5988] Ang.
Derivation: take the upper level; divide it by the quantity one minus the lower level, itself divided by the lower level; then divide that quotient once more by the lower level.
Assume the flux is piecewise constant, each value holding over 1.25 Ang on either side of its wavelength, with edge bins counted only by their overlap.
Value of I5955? -1.01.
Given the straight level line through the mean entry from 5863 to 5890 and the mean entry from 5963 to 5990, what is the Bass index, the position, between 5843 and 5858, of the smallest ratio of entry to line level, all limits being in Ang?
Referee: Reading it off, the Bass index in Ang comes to 5856.5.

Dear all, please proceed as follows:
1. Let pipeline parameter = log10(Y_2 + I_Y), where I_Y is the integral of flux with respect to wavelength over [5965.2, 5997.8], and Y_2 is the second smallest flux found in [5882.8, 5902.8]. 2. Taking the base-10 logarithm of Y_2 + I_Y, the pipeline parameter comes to 3.72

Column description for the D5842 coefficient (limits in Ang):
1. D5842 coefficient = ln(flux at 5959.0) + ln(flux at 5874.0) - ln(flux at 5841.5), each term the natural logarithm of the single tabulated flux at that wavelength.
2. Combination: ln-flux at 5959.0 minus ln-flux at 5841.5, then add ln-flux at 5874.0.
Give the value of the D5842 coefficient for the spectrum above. 5.051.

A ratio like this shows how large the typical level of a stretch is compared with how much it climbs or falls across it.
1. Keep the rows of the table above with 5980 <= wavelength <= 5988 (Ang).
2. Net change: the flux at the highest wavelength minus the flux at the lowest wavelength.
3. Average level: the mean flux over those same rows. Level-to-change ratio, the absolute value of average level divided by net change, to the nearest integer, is 78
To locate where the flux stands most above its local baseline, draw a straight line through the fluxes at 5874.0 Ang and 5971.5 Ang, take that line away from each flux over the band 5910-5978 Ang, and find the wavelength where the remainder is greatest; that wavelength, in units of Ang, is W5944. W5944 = 5911.5 Ang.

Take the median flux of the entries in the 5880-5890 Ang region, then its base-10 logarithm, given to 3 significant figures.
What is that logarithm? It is 2.17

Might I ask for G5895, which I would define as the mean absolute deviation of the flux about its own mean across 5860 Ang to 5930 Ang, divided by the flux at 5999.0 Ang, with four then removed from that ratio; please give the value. -3.94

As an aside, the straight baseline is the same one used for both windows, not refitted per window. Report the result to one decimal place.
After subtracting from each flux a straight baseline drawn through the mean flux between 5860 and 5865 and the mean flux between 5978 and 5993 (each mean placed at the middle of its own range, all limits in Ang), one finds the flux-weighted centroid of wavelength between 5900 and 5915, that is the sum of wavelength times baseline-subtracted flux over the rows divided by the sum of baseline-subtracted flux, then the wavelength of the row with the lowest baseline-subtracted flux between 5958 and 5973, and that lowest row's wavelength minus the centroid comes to 57.7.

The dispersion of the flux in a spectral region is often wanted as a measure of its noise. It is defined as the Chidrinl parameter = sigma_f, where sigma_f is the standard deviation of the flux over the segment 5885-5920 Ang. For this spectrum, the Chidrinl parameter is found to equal 15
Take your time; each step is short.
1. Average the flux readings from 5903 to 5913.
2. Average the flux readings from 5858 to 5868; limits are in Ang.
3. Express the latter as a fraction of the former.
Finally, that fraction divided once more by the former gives 0.0058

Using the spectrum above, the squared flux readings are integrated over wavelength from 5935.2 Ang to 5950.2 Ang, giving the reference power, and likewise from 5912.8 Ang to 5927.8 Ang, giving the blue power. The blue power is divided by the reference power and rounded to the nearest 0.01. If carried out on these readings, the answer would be 0.99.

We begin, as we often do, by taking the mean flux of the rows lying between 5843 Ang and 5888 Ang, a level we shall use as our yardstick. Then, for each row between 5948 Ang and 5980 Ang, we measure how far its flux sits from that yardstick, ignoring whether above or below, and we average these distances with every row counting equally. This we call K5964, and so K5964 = 2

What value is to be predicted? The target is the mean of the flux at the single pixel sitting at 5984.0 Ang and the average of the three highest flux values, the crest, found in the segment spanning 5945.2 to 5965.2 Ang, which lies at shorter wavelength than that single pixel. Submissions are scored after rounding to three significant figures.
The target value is 157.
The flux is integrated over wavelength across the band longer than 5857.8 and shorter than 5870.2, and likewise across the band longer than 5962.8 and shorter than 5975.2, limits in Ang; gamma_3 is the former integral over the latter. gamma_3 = 0.98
